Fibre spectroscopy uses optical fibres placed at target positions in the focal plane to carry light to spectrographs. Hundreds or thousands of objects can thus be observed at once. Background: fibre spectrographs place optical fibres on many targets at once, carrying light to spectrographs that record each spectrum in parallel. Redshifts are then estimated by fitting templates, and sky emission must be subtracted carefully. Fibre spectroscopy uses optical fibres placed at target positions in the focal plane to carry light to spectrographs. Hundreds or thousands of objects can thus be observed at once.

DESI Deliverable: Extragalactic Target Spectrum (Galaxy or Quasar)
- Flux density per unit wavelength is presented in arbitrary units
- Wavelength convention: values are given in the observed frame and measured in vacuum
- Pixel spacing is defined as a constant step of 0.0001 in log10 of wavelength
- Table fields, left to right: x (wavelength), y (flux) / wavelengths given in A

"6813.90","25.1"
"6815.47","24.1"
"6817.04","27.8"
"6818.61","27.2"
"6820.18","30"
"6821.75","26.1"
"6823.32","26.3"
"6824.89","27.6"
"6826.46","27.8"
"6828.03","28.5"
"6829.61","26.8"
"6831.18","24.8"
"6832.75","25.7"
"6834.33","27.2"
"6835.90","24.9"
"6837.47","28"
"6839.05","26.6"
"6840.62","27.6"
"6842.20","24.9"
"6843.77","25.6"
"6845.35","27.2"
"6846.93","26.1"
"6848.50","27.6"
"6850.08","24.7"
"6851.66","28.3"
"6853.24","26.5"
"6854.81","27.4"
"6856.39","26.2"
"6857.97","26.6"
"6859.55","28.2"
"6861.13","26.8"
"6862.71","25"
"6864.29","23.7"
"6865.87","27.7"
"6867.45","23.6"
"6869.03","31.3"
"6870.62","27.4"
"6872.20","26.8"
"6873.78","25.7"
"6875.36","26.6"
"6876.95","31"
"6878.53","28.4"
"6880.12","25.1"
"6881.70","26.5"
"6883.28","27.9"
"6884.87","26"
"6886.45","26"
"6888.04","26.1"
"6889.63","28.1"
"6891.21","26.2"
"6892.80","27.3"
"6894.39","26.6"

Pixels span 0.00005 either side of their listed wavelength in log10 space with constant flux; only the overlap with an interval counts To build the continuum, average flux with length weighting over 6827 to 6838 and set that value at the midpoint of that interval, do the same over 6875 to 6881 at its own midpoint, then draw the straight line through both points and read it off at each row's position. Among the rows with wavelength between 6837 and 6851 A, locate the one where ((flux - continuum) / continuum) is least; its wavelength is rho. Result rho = 6850.08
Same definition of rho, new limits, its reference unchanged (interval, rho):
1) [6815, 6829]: 6815.47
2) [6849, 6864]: 6862.71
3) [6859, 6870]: 6867.45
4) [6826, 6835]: 6831.18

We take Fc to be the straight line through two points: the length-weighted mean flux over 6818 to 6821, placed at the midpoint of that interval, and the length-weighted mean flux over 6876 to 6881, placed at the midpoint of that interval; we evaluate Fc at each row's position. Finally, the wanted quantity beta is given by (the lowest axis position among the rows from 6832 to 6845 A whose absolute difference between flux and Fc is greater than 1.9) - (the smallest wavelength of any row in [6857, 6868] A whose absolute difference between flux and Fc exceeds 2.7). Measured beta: -30.0 A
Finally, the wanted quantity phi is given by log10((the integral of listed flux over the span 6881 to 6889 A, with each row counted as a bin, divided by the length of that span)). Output 1.42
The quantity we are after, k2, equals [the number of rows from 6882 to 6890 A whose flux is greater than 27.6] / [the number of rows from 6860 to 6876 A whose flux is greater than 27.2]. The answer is 0.67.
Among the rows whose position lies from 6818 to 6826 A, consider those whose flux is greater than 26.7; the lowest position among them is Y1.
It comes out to 6818.61 A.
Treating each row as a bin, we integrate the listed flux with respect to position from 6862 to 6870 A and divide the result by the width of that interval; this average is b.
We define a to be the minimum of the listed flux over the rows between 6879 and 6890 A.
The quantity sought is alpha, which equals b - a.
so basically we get 1.2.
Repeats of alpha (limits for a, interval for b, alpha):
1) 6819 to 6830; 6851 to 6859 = 0.9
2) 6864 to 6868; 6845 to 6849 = 3.3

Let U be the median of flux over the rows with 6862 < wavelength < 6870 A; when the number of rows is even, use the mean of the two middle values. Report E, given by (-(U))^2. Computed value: 625.0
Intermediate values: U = 25.0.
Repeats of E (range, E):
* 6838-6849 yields 707.6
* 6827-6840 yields 712.9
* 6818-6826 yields 739.8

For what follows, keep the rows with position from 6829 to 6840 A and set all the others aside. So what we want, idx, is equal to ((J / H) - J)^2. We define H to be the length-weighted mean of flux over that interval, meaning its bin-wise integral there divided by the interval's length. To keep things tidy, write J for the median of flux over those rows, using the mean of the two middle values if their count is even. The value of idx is 655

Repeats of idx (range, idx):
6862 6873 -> 665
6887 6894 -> 663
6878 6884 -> 686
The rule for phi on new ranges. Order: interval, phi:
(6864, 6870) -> 1.43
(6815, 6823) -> 1.43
